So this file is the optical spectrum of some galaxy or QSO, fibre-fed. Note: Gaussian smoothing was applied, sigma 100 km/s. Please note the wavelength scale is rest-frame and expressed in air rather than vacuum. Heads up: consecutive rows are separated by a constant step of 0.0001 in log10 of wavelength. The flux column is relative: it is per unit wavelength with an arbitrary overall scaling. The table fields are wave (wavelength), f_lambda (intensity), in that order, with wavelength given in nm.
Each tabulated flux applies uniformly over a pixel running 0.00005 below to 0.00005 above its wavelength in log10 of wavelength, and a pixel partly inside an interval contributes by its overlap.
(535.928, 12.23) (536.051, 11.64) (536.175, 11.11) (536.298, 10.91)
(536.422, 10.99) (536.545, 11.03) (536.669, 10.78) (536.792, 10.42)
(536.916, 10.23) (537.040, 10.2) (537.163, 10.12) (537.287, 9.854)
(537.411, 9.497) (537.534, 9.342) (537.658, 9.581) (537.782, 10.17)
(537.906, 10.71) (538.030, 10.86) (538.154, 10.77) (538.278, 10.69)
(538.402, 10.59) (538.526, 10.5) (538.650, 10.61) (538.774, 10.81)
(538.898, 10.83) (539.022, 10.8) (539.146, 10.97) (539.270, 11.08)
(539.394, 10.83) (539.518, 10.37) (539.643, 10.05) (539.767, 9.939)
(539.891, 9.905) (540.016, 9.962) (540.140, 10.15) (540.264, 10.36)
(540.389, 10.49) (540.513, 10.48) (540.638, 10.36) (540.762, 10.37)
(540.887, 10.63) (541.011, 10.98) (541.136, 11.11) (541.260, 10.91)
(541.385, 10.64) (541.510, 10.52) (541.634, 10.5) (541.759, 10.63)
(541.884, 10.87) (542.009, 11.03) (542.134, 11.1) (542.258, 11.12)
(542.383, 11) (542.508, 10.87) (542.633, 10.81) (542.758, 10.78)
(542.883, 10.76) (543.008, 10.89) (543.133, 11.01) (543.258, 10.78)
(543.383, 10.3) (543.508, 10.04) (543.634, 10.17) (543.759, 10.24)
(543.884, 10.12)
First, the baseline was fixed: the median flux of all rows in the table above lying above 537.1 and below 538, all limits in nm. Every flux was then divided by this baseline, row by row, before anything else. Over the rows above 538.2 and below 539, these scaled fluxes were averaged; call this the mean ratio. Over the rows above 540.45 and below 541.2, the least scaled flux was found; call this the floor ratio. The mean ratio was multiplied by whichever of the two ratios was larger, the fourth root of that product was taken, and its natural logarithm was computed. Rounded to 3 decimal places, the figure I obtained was 0.040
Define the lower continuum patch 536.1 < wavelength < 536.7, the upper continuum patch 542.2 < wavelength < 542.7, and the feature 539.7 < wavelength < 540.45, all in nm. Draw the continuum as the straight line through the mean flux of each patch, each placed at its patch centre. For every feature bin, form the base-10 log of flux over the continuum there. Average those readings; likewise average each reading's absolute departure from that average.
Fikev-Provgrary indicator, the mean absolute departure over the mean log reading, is -0.3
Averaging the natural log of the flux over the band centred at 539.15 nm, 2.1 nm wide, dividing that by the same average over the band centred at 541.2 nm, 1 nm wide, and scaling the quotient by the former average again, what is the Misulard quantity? 2.33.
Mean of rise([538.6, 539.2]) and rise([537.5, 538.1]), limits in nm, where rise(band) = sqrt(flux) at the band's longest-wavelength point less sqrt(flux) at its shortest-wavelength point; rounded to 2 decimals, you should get 0.15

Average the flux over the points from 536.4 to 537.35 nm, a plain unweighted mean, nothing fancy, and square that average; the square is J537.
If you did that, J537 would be 109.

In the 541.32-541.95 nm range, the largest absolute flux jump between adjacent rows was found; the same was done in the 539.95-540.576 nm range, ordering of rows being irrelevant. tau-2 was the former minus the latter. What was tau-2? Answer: 0.03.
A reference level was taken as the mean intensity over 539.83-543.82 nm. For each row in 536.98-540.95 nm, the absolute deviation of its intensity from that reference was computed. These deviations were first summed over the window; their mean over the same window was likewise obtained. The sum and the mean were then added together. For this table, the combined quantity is 12.6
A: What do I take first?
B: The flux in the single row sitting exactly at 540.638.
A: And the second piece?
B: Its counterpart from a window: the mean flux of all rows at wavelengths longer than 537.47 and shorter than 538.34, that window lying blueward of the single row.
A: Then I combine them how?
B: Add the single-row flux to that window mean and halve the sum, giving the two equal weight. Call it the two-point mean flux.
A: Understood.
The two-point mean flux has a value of 10.3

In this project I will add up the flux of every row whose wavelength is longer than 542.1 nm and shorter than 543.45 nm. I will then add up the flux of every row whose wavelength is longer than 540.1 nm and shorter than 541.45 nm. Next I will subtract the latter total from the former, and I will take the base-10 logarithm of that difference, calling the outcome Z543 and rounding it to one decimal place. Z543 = 0.5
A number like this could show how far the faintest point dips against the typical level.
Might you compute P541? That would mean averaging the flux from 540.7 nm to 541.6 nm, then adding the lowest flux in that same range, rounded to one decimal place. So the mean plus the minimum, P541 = 21.1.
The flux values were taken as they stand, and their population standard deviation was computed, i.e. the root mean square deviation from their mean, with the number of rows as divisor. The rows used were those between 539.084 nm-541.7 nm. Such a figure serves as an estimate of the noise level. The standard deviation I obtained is 0.37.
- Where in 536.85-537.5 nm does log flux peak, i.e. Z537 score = 536.916 nm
